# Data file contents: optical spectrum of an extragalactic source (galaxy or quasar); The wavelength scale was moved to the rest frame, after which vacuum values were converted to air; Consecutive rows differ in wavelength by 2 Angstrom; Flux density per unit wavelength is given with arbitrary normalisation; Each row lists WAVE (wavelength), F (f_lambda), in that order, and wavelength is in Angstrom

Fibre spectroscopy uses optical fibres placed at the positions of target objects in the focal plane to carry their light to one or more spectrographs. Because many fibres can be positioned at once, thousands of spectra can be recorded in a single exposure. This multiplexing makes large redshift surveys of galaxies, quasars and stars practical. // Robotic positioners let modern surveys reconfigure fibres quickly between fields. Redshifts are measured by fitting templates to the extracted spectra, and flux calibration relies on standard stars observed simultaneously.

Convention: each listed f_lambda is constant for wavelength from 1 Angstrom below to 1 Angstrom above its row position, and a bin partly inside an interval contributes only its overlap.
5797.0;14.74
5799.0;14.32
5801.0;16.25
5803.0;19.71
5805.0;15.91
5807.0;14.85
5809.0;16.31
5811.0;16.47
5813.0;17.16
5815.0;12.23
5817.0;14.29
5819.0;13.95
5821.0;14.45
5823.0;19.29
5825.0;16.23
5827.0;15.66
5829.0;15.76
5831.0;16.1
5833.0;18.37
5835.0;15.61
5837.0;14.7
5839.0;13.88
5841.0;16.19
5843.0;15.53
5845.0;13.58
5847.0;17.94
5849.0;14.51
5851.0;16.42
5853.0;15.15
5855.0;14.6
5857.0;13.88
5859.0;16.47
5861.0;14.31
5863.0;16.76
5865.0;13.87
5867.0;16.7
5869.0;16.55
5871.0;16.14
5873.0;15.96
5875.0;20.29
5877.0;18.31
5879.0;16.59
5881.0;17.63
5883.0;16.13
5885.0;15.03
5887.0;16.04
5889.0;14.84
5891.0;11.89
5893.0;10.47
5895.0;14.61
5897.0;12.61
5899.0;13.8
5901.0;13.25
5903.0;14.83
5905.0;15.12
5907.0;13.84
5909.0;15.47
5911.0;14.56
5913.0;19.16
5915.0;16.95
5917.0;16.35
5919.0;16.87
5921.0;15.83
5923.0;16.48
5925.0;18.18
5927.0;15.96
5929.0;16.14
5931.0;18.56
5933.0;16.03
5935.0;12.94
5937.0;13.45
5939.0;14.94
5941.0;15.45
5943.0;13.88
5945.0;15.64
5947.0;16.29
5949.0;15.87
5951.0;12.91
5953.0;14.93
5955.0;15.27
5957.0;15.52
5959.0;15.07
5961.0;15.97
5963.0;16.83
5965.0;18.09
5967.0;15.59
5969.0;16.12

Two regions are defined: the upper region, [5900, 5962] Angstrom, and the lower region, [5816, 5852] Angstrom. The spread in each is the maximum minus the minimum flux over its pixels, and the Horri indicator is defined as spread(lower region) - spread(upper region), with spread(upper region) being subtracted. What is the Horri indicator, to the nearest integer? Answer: -1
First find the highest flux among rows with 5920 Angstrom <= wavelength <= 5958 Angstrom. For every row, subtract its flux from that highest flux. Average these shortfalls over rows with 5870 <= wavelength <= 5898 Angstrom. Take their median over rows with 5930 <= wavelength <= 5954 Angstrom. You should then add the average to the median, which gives 6.5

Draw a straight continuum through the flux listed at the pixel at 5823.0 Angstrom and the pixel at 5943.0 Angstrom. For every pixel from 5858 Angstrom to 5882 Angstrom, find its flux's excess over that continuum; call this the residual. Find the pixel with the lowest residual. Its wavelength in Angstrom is 5865.0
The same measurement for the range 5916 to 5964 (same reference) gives 5935.0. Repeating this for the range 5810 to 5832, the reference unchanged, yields 5815.0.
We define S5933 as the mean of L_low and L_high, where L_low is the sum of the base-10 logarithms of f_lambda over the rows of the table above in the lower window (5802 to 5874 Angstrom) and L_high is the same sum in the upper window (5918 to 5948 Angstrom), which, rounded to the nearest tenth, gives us 30.5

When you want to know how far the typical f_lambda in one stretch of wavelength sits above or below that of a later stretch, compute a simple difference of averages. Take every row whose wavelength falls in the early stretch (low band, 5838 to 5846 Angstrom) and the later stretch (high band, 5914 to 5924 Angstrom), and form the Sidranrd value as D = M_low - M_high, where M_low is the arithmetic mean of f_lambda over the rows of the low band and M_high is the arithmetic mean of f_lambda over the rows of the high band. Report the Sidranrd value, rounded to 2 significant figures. -1.7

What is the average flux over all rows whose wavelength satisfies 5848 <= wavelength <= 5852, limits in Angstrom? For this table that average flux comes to 15.5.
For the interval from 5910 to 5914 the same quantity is 16.9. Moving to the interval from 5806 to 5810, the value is 15.6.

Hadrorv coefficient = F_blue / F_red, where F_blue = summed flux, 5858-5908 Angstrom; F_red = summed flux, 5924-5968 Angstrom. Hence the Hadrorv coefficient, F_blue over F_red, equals 1.1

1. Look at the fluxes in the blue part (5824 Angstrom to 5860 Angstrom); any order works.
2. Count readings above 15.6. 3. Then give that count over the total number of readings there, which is 0.56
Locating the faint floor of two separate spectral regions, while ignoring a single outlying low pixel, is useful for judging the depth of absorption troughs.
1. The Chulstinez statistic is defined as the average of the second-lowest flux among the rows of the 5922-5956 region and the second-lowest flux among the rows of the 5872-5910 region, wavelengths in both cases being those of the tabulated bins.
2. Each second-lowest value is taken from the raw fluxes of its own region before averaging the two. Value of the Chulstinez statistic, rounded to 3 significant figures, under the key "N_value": 12.4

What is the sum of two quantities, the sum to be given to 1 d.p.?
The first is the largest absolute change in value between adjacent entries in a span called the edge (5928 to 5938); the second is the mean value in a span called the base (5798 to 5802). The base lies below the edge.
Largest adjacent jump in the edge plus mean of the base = 18.4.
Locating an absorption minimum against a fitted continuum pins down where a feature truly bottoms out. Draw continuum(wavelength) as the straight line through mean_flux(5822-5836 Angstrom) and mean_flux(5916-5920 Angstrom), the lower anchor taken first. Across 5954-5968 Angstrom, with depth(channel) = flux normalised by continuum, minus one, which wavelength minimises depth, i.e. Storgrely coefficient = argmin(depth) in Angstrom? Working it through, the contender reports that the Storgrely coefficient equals 5959.0 Angstrom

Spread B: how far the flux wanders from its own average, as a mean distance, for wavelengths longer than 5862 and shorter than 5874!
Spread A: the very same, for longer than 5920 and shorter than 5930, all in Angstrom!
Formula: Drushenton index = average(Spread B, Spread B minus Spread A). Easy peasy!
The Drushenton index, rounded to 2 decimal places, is 0.39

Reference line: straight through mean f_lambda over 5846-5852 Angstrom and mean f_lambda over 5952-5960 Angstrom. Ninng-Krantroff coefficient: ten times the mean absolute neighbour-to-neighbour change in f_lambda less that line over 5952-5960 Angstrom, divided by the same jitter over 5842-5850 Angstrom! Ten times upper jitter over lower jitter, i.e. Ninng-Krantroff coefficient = 1.1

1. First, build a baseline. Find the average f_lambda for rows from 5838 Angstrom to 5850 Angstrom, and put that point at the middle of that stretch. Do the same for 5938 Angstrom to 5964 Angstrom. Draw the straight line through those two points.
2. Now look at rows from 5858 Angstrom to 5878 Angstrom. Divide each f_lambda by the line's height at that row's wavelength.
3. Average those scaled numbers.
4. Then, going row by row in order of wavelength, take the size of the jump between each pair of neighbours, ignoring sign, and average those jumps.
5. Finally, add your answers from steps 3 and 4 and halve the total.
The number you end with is 0.60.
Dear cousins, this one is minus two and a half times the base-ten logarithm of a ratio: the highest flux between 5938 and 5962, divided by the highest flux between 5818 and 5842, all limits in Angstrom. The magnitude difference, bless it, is 0.18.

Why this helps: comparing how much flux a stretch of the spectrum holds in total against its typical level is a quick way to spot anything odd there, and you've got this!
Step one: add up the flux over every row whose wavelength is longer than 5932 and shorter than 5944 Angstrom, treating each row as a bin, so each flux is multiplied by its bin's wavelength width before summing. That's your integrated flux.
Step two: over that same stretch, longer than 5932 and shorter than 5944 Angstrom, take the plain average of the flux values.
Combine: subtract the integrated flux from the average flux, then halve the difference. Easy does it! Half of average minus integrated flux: -79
